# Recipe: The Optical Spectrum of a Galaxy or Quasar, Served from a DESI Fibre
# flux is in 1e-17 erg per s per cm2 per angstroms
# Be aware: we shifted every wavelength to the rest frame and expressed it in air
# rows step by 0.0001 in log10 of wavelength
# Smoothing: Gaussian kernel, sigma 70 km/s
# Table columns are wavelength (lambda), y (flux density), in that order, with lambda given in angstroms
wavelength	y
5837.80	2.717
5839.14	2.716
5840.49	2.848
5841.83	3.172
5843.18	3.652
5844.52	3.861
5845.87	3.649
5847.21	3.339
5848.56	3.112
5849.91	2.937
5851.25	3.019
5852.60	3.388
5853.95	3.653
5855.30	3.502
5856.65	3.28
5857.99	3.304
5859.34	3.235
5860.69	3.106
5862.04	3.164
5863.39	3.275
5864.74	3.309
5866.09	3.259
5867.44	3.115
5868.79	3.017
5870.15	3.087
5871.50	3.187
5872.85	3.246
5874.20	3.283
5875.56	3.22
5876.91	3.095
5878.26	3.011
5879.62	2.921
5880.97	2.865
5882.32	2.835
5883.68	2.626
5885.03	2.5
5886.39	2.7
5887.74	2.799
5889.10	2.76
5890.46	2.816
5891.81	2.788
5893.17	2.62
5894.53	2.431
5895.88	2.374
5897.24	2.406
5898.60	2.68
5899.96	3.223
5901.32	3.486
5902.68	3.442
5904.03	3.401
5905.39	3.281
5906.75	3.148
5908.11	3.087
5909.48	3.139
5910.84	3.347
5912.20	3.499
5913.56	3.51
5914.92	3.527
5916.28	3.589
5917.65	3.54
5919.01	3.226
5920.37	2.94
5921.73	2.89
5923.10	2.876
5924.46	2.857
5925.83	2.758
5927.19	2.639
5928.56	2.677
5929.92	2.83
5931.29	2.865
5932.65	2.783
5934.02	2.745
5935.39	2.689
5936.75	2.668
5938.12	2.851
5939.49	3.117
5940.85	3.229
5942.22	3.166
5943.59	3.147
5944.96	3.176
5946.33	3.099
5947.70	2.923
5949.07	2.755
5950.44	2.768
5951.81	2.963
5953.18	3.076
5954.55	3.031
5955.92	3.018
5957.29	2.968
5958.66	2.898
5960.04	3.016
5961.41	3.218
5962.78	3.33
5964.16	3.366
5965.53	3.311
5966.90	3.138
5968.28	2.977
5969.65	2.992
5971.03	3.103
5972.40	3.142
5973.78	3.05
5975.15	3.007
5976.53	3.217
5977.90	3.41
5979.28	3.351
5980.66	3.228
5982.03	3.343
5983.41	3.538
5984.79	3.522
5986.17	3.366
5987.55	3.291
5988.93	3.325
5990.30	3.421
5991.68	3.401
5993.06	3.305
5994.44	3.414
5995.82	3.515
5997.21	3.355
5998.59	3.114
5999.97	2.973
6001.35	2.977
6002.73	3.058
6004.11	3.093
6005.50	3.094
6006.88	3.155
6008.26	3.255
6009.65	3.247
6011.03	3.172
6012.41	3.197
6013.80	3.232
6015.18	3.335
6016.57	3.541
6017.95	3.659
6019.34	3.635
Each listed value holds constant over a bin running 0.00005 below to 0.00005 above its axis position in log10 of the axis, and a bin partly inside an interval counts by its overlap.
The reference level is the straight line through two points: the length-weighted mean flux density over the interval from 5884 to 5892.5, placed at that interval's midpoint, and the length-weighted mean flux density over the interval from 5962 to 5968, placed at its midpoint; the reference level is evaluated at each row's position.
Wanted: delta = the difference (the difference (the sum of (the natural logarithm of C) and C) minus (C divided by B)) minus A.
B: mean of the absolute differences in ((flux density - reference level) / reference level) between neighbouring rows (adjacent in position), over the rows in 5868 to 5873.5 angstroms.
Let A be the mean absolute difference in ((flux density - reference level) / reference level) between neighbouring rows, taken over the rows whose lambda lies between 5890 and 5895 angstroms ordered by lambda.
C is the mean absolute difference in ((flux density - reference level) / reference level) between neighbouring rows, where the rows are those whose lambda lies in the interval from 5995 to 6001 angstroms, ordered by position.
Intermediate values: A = 0.050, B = 0.025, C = 0.054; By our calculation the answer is -5.1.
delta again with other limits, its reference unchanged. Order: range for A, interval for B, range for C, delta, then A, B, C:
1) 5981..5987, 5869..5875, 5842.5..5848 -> -7.2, 0.037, 0.021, 0.102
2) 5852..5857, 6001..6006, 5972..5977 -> -6.9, 0.087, 0.010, 0.035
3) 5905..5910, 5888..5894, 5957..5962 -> -4.5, 0.030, 0.032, 0.039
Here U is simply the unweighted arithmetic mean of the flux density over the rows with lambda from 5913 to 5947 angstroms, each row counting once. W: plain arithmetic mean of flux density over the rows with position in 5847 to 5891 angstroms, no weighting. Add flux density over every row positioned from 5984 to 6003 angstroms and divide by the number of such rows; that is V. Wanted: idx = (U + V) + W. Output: 9.39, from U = 3.02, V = 3.29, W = 3.09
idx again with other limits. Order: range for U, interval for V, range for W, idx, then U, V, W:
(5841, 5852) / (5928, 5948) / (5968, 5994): 9.54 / 3.34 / 2.93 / 3.26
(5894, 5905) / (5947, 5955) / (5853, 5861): 9.20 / 2.93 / 2.92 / 3.35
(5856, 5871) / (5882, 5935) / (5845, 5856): 9.49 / 3.20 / 2.97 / 3.32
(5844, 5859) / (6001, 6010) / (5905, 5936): 9.56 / 3.37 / 3.13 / 3.06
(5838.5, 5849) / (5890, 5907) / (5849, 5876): 9.45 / 3.29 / 2.93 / 3.23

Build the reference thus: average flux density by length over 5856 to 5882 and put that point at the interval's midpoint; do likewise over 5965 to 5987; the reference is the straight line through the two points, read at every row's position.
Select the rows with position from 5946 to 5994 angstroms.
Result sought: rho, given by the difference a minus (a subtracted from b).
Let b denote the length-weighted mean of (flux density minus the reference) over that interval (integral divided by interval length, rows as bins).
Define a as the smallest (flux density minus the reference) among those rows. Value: -0.86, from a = -0.46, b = -0.1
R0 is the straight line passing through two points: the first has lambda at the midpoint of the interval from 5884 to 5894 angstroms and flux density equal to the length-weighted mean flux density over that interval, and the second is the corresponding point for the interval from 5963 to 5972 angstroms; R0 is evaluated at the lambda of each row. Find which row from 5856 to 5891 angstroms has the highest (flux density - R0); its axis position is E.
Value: 5857.99 angstroms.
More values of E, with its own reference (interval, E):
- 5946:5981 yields 5964.16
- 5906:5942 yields 5916.28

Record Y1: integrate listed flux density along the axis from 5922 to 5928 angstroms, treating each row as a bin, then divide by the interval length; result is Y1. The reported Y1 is 2.8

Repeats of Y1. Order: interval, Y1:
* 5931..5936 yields 2.8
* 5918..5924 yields 3.0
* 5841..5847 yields 3.5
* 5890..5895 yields 2.7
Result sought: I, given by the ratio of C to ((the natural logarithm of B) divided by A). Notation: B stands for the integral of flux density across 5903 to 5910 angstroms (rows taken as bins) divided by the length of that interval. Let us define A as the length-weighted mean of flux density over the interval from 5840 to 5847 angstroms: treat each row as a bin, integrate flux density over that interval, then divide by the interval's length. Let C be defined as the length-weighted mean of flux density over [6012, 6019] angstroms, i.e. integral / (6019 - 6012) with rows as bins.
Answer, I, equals 10.0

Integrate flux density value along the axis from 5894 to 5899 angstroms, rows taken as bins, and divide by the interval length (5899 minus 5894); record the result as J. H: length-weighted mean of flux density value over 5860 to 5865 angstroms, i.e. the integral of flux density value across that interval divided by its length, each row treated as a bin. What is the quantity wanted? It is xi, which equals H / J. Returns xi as 1.30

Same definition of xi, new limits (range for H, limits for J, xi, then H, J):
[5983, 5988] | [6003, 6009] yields 1.09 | 3.43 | 3.1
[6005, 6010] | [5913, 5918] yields 0.90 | 3.19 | 3.5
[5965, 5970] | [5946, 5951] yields 1.08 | 3.11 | 2.9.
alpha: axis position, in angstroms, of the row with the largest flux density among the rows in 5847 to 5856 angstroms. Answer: 5853.95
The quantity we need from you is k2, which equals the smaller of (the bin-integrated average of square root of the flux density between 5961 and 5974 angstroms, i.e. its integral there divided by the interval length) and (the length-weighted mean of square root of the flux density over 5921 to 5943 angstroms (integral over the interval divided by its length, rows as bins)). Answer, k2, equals 1.69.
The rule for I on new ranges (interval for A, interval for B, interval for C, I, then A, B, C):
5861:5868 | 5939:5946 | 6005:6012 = 8.9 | 3.22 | 3.17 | 3.19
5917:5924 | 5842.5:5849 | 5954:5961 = 7.3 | 3.09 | 3.54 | 2.99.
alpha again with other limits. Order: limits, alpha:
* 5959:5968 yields 5964.16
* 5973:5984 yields 5983.41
